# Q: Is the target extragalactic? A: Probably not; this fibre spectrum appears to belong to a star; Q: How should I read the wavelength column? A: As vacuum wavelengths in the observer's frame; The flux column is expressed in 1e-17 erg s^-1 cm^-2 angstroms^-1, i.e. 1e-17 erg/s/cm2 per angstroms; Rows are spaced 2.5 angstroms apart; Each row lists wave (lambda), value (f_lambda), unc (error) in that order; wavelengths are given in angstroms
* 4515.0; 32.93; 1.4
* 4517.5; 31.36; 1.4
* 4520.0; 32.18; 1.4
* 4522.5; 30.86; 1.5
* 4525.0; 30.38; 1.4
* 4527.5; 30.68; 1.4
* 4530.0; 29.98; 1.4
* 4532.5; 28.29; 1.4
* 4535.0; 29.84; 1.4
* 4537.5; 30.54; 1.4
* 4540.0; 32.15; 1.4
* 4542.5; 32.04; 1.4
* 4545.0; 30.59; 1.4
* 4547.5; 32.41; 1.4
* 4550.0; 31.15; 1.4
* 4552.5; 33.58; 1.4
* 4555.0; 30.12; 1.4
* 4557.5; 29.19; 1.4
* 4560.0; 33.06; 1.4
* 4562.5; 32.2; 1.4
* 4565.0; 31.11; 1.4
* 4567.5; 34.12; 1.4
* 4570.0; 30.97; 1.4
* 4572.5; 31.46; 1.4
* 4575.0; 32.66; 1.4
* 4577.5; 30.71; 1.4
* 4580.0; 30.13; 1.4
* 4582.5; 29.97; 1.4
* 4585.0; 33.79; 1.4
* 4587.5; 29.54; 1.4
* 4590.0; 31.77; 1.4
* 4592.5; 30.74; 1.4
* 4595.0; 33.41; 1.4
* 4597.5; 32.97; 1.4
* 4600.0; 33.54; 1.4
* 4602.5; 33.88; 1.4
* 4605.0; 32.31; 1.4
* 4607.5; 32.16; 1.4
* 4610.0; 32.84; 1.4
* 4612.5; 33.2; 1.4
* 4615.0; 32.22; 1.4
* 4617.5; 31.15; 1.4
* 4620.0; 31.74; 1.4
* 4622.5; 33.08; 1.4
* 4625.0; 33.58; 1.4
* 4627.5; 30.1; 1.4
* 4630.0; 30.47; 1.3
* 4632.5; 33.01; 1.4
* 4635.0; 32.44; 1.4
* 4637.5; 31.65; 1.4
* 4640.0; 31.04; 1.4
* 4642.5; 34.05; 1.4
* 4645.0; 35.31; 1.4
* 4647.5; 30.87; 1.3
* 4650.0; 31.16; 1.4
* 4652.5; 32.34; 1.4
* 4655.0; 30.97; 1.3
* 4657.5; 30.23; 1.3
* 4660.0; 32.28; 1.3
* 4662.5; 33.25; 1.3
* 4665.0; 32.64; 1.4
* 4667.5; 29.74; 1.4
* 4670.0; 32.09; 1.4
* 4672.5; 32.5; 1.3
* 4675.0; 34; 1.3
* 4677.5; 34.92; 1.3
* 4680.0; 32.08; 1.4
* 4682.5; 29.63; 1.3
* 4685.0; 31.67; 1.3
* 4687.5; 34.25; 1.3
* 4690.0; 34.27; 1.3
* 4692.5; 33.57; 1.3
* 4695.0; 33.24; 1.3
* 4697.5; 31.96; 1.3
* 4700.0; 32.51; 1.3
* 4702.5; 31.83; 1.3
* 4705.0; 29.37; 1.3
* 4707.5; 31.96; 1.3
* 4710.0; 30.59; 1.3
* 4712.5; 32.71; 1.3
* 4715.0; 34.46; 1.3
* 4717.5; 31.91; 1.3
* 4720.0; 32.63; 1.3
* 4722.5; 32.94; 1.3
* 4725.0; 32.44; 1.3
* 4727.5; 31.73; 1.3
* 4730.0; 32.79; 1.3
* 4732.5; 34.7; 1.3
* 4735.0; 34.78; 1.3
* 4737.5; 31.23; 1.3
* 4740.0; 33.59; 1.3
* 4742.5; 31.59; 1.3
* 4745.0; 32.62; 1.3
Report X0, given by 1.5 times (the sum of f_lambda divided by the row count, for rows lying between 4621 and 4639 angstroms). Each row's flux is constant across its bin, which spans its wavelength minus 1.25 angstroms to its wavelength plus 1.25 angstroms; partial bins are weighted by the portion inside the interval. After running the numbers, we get 48.1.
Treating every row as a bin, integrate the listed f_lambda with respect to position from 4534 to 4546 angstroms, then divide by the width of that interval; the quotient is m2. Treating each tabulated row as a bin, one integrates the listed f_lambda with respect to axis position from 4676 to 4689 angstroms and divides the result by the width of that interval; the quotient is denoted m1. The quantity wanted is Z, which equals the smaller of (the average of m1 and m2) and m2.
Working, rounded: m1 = 32.6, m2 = 31.1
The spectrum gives 31.1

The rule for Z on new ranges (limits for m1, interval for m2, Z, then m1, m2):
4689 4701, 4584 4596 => 31.8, 33.1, 31.8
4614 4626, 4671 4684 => 32.5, 32.3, 32.6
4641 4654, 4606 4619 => 32.3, 32.7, 32.3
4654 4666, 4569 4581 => 31.2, 31.9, 31.2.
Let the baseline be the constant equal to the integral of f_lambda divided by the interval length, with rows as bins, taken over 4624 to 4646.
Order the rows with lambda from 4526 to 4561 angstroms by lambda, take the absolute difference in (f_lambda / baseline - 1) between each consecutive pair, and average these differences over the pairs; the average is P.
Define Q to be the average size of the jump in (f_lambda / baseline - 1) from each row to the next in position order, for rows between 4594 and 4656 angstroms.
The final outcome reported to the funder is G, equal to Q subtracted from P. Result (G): 0.015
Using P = 0.051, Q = 0.037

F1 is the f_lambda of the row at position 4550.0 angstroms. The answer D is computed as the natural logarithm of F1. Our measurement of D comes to 3.44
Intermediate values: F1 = 31.15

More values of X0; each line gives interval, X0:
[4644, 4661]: 47.8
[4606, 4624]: 48.5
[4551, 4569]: 47.9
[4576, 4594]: 46.4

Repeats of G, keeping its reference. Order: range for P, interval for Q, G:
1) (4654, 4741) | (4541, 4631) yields -0.002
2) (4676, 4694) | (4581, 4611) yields 0.005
